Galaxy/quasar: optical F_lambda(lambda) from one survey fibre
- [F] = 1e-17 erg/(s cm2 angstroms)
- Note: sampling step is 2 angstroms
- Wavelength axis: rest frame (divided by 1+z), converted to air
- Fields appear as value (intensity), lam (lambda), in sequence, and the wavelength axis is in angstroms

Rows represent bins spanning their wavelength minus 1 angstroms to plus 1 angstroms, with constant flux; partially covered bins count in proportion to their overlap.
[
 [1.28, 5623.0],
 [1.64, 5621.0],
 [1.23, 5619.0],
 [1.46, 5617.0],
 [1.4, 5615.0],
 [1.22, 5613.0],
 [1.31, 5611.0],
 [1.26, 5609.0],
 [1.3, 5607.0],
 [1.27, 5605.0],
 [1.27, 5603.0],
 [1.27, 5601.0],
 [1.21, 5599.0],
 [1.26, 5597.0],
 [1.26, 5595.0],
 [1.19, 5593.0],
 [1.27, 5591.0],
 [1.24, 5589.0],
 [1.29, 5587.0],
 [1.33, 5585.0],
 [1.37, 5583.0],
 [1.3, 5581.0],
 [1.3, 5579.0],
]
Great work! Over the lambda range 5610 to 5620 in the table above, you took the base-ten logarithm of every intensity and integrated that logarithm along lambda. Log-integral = 1.21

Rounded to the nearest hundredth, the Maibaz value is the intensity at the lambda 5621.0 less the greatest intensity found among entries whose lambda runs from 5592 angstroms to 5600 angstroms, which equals 0.38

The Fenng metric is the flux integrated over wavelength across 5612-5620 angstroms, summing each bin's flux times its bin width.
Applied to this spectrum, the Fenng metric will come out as 10.6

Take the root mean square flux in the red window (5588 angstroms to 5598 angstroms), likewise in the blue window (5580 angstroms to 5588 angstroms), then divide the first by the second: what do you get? 0.94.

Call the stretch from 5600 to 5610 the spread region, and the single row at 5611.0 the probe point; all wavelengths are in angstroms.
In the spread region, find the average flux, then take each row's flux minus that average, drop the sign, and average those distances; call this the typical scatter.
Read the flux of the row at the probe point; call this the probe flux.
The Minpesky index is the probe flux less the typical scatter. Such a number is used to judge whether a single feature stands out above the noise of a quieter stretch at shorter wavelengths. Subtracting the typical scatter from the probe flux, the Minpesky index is 1.30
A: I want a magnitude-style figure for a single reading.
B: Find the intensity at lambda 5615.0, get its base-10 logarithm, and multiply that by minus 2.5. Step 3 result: -0.37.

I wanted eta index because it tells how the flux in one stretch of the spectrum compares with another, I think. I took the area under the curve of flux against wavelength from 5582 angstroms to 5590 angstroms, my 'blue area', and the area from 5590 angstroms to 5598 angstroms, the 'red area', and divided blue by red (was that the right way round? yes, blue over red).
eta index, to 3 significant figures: 1.05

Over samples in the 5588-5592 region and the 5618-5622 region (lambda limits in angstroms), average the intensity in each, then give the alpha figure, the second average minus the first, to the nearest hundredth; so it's 0.18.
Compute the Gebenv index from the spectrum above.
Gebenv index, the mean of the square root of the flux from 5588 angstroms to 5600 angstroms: 1.11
